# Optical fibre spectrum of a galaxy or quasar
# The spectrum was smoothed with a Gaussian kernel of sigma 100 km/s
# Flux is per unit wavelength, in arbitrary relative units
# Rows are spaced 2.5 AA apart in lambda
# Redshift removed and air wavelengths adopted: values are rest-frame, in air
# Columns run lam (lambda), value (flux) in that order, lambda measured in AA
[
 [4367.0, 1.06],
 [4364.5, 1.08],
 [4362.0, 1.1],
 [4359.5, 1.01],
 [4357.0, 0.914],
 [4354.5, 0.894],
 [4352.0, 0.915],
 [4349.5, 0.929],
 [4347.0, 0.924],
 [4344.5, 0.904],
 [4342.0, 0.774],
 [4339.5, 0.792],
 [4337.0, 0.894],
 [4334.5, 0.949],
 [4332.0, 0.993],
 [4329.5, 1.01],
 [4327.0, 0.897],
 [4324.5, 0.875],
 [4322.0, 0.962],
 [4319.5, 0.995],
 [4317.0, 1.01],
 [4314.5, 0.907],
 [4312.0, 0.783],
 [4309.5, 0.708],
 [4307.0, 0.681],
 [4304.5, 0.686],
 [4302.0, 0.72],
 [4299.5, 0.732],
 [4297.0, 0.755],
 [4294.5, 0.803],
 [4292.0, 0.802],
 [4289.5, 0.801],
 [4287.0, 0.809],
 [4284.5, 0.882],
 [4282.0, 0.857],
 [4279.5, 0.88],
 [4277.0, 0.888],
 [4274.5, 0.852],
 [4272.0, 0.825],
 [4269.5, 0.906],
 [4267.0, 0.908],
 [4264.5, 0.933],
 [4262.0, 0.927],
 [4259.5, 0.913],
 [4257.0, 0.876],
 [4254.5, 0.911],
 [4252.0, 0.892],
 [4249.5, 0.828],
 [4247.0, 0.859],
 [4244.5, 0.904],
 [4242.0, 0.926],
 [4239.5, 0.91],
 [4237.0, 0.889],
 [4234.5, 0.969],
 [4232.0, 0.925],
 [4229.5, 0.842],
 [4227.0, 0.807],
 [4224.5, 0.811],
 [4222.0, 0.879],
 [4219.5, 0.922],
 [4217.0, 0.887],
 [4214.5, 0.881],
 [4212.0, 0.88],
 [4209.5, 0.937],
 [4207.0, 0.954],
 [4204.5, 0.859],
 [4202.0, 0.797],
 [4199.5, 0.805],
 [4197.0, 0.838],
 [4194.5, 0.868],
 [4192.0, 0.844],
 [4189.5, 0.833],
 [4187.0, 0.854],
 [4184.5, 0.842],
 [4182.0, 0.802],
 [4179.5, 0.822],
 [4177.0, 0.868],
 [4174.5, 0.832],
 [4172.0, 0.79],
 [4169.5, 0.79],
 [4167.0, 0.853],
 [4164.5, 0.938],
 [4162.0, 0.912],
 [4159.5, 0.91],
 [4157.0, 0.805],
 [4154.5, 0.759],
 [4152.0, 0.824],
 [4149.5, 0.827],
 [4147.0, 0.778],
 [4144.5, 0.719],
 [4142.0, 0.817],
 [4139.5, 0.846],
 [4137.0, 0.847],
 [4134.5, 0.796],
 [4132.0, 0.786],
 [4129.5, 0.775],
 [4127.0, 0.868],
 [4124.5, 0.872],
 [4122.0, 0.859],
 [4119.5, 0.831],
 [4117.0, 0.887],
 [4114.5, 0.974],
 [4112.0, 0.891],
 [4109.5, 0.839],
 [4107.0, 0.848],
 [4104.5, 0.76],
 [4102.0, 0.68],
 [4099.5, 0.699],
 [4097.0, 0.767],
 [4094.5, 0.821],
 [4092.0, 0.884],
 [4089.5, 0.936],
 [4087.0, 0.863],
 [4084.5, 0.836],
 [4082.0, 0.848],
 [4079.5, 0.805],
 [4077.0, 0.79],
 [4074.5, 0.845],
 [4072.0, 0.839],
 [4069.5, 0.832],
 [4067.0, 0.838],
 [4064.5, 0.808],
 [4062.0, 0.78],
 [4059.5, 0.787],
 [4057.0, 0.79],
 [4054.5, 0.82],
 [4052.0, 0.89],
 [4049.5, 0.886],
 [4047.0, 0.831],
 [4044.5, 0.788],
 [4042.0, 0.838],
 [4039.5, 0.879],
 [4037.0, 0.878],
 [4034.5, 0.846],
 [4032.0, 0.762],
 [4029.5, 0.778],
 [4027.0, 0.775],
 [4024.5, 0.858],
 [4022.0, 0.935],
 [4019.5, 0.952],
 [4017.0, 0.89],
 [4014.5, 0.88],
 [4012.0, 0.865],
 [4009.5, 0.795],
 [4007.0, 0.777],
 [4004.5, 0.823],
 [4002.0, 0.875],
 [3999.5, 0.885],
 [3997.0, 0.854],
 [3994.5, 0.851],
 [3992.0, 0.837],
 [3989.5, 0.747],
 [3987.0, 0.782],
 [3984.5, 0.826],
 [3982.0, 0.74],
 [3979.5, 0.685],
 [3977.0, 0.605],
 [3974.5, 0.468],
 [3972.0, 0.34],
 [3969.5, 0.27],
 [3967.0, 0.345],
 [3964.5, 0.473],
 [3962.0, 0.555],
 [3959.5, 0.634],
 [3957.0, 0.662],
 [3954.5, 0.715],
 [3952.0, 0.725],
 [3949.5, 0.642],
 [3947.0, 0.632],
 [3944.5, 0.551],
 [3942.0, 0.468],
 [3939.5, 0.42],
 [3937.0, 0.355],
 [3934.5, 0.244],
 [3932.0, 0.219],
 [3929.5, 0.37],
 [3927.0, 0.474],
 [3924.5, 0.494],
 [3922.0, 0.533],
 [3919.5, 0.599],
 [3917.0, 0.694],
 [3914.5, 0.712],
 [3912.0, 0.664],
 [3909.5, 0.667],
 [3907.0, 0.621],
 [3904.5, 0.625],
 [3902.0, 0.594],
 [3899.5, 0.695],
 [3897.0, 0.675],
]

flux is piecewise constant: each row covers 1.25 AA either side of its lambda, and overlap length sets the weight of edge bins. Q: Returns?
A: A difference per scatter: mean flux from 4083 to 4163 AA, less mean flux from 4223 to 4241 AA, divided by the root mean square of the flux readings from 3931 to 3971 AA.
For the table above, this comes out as -0.10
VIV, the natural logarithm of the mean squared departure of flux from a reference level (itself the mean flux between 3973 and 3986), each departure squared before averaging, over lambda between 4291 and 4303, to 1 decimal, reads -4.5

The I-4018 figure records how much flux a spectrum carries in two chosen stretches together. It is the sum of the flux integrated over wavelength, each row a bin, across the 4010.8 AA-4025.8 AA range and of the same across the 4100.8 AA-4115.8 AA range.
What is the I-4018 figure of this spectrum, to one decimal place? 25.9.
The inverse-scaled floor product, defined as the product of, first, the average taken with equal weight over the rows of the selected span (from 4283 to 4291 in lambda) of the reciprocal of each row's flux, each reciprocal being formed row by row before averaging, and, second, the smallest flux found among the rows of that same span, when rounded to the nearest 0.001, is 0.966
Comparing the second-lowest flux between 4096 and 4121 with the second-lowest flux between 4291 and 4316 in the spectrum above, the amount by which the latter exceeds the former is -0.01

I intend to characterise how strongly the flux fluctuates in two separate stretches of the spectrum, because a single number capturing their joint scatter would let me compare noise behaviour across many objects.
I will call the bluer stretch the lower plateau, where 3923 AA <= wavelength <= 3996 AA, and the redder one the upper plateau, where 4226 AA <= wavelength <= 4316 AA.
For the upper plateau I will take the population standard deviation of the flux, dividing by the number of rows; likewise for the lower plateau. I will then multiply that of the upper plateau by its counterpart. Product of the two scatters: 0.014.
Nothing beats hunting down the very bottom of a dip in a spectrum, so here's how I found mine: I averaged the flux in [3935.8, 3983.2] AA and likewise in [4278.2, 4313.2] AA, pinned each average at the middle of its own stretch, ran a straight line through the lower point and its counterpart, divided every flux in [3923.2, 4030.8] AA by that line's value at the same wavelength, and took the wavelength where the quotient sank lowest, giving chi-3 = 3932.0 AA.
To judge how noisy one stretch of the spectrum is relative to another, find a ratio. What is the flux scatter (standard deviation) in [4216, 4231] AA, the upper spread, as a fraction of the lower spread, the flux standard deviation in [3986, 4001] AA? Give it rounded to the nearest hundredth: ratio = 0.89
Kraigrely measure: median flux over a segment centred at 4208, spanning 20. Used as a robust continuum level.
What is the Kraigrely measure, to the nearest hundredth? 0.88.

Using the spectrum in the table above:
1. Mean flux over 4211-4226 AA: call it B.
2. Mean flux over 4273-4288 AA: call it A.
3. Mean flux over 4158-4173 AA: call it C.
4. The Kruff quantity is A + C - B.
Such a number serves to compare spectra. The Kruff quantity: 0.85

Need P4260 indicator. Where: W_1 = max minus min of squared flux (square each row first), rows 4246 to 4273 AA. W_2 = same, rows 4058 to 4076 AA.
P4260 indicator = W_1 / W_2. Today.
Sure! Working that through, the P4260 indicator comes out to 1.80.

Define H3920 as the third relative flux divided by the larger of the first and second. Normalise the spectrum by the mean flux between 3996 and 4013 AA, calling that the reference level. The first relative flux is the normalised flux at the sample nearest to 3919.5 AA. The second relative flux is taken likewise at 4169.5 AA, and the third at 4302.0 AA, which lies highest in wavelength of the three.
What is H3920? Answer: 0.91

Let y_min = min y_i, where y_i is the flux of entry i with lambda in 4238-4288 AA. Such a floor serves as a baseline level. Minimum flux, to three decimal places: 0.809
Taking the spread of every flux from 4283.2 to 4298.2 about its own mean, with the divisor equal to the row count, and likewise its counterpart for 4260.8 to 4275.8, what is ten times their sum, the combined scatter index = 0.8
